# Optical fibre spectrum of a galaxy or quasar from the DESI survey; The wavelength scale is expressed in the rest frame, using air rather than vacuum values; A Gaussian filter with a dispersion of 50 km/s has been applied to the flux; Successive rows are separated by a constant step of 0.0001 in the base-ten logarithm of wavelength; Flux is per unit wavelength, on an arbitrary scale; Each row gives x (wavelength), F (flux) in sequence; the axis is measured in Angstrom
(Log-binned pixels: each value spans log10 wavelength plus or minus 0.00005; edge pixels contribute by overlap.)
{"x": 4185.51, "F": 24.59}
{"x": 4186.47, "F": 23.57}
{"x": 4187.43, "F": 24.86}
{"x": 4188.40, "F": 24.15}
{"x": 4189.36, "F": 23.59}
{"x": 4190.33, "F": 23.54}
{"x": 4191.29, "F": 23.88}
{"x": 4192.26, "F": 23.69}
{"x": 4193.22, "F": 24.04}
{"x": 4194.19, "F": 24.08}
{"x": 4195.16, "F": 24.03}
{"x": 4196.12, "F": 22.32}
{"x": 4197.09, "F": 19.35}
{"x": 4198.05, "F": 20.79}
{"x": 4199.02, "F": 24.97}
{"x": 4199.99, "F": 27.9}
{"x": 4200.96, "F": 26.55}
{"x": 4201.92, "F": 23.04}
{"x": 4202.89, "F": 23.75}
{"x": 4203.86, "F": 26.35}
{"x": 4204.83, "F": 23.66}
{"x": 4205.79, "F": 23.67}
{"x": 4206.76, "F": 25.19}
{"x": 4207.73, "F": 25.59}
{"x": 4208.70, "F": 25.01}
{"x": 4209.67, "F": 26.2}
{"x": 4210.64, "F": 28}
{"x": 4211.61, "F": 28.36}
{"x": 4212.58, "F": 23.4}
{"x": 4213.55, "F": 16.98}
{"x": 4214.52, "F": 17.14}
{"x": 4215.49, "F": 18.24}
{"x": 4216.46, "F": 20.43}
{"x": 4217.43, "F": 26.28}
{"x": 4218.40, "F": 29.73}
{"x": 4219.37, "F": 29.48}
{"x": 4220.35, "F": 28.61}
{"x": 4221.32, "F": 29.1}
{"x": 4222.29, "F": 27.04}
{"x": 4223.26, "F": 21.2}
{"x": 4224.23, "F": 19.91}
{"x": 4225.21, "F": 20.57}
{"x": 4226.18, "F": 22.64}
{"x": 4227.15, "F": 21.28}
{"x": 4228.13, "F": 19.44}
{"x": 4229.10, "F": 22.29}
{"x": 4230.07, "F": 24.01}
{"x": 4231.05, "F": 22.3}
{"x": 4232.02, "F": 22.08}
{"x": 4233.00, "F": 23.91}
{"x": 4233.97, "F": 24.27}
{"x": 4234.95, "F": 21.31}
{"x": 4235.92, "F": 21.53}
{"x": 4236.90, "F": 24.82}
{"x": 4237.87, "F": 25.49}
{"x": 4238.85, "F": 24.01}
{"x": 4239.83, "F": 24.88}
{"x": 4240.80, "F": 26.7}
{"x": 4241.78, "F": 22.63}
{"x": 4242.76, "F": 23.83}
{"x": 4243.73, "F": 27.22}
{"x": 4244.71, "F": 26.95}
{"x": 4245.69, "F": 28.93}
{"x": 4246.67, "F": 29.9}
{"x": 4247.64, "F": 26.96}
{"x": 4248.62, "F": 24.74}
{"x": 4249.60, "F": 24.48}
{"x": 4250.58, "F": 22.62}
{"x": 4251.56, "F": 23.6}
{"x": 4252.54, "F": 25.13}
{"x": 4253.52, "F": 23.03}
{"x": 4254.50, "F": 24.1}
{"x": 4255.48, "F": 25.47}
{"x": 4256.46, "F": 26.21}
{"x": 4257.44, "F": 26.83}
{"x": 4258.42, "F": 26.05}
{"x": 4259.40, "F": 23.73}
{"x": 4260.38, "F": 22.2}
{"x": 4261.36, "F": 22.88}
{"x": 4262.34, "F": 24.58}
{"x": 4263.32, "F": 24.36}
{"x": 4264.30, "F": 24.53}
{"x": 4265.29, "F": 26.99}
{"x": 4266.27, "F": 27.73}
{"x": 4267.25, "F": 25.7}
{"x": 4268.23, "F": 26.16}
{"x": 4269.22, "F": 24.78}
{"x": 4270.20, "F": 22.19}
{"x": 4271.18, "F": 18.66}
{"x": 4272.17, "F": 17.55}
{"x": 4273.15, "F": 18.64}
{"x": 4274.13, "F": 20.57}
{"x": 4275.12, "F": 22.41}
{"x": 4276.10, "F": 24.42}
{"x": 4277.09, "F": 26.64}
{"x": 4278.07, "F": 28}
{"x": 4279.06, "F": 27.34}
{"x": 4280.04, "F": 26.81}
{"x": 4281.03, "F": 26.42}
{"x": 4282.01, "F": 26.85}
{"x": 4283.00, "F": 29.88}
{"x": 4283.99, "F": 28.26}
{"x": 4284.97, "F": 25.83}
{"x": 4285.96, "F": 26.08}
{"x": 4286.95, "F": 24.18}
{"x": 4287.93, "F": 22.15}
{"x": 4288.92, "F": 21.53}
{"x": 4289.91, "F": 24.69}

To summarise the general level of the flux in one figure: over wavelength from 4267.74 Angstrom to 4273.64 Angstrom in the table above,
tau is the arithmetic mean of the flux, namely 21.3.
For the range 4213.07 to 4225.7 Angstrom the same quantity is 23.4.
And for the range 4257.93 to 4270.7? 24.8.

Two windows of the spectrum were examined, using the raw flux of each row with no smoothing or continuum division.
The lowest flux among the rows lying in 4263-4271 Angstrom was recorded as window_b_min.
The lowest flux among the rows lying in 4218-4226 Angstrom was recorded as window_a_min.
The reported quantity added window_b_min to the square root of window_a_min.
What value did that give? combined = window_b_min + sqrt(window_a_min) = 26.7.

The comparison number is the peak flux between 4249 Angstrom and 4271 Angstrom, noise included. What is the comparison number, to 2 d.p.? 27.73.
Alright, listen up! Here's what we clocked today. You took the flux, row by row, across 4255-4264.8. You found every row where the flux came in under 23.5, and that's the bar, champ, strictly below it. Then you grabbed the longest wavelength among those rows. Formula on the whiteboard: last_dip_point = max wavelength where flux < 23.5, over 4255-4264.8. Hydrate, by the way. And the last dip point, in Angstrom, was 4261.36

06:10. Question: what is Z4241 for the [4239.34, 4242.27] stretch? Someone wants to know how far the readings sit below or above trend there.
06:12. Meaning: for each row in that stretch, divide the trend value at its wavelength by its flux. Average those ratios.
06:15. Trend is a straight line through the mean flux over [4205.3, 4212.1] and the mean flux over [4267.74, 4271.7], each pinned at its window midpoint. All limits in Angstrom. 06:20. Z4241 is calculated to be 0.99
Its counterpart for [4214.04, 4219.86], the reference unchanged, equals 1.14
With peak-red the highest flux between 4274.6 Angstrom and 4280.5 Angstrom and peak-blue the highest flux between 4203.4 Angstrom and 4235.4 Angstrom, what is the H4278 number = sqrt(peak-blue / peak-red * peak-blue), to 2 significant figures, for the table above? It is 5.6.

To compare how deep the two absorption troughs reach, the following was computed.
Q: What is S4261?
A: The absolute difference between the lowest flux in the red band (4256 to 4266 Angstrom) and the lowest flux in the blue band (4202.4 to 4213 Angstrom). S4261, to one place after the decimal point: 1.2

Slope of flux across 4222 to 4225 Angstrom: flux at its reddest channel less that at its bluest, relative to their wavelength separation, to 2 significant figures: -3.7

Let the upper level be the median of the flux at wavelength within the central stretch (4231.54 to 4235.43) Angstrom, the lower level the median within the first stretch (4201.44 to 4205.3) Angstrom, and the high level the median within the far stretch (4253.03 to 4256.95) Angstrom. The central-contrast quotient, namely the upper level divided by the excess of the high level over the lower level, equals 21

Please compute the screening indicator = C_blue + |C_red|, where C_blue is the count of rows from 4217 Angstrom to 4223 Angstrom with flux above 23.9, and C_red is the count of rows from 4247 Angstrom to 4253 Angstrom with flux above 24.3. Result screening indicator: 10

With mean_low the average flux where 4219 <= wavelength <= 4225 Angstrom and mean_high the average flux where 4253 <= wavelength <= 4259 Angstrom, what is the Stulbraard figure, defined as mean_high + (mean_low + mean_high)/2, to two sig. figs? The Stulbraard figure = 51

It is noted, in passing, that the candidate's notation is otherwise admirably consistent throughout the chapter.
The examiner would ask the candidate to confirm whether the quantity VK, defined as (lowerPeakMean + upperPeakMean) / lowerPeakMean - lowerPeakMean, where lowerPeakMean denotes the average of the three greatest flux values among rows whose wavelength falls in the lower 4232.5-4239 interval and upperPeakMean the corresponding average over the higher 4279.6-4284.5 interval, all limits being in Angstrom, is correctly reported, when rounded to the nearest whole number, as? -23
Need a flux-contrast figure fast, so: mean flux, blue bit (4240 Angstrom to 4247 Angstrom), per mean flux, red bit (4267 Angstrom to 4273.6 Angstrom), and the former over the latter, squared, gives 1.47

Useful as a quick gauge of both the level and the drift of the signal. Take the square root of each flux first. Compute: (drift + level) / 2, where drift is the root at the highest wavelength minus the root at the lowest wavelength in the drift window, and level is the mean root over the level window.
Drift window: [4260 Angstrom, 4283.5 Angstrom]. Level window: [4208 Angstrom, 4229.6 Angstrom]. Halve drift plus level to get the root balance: 2.8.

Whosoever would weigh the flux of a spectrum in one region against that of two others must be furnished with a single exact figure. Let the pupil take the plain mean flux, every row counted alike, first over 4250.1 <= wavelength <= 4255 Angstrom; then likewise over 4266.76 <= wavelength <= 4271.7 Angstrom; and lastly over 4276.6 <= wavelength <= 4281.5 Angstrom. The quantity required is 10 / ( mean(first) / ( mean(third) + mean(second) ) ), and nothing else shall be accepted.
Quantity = 21.3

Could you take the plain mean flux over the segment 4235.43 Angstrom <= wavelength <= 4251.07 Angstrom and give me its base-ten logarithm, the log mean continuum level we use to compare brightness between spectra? 1.404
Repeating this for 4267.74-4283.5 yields 1.384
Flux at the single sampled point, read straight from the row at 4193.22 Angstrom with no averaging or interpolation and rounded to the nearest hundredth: 24.04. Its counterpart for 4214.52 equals 17.14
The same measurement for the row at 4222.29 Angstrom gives 27.04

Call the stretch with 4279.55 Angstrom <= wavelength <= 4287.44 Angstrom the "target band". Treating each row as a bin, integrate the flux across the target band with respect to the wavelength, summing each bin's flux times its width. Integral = 211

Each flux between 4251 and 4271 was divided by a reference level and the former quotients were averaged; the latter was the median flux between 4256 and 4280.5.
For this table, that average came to 1.01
